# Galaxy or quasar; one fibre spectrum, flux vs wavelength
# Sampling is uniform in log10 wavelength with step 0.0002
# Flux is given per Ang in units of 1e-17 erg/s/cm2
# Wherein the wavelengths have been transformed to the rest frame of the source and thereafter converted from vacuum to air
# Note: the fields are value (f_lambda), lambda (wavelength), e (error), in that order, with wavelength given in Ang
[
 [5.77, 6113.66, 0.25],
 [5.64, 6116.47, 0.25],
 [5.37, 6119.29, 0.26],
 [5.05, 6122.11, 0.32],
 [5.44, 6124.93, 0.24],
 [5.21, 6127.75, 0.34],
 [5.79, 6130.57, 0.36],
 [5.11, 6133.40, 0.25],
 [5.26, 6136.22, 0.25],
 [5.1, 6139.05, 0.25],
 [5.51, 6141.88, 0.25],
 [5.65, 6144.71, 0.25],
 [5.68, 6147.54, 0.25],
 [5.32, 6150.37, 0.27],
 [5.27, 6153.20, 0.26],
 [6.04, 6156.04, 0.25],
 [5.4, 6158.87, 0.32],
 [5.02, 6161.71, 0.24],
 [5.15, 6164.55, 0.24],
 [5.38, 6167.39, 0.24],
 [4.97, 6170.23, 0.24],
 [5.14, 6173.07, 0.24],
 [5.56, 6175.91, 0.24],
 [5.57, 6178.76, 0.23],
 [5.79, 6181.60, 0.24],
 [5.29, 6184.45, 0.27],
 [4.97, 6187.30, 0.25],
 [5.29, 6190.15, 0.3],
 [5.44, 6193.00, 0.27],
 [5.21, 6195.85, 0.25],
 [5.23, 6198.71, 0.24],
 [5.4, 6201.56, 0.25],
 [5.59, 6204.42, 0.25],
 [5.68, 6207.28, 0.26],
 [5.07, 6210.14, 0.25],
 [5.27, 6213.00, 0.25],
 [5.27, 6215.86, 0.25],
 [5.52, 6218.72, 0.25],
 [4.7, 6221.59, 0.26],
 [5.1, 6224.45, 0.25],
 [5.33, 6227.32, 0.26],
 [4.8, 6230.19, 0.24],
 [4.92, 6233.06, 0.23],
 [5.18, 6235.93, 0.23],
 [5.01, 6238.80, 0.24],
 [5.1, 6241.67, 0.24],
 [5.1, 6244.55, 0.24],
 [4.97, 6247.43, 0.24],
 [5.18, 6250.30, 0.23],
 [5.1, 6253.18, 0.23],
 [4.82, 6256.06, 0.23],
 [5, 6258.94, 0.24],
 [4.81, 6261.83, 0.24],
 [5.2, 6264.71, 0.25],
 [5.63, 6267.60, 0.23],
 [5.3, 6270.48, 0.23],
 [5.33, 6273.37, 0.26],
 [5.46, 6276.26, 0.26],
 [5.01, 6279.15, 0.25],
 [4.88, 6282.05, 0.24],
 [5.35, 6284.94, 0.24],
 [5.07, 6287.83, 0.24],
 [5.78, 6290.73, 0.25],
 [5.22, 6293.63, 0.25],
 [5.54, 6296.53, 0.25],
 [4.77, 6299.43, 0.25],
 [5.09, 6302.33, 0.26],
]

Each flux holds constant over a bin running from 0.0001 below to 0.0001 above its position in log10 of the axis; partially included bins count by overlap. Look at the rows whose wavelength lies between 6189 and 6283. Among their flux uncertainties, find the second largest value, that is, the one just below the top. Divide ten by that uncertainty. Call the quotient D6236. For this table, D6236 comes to 37.0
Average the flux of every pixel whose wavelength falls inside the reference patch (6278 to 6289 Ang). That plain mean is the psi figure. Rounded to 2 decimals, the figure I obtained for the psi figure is 5.08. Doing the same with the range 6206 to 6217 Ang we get 5.32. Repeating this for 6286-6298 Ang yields 5.40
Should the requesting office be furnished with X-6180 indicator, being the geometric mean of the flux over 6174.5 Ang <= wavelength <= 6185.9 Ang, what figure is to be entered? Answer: 5.5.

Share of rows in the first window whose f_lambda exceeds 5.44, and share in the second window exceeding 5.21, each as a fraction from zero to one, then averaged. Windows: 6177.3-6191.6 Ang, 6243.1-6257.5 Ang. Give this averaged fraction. 0.2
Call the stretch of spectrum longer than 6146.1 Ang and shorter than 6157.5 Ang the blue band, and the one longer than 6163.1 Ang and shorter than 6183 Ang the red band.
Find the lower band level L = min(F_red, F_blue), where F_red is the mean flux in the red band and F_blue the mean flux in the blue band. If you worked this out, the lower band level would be 5.37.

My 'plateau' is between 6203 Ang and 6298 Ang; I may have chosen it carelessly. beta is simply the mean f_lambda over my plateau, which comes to 5.19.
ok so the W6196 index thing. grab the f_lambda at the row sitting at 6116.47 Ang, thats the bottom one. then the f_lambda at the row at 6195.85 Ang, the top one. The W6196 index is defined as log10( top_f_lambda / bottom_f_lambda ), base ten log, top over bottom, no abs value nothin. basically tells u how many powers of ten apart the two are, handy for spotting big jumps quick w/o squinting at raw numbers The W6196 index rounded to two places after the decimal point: -0.03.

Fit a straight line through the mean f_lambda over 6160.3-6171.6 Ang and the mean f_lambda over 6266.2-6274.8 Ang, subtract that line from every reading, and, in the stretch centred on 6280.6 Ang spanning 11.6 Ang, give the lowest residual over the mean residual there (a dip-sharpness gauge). 2.1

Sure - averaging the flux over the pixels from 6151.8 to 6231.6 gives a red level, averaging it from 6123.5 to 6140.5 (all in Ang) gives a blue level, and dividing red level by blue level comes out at 0.997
